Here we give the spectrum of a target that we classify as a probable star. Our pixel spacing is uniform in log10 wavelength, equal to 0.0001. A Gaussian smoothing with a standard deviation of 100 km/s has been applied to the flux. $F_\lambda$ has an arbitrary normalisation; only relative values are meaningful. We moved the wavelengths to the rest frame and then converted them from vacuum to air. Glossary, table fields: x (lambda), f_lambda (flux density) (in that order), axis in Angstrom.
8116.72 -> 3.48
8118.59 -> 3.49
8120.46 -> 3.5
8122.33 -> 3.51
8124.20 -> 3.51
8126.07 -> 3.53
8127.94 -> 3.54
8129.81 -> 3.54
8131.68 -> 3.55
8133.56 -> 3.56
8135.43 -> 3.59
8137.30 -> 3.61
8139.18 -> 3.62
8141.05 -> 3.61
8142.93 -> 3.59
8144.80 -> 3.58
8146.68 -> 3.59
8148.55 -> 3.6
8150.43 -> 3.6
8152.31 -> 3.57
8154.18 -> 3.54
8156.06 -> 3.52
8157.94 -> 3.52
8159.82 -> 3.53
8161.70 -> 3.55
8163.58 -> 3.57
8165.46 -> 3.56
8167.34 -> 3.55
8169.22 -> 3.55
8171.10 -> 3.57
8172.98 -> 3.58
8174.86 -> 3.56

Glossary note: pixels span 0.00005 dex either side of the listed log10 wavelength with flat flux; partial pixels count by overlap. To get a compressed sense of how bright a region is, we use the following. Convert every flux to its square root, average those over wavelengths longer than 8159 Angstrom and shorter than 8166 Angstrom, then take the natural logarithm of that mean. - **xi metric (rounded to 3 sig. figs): 0.634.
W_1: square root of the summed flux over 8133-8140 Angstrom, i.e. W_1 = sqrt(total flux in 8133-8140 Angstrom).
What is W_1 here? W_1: 3.79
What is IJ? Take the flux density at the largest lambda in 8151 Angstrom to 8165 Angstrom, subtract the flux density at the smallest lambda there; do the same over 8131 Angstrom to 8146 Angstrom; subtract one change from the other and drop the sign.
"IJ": 0.030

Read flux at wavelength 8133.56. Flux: 3.56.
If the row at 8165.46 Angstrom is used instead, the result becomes 3.56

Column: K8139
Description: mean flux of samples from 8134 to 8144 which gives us 3.60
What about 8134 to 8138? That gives 3.60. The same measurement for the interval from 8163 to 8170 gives 3.56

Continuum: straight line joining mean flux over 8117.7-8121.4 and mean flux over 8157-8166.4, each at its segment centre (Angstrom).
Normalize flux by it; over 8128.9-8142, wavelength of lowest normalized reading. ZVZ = 8129.81 Angstrom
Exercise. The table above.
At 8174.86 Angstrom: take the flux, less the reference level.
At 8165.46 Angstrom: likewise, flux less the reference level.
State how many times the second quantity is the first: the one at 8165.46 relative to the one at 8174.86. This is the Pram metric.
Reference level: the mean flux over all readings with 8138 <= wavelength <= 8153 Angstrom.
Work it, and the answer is 1.0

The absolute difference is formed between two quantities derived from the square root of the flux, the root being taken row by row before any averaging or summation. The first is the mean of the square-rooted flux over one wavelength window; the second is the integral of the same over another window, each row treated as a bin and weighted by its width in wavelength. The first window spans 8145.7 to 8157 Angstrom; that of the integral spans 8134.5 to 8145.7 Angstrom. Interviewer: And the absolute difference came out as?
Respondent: 19.4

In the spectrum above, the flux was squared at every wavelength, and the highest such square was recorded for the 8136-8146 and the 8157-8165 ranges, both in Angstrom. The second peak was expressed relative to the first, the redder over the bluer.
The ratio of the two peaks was 0.97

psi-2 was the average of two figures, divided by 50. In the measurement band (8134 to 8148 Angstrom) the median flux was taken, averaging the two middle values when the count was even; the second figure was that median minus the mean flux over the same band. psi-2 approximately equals 0.0358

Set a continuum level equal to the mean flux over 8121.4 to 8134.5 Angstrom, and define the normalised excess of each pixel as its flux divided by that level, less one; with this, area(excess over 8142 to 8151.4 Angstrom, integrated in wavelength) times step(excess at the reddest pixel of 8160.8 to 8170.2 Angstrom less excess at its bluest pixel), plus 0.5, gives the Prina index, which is 0.500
